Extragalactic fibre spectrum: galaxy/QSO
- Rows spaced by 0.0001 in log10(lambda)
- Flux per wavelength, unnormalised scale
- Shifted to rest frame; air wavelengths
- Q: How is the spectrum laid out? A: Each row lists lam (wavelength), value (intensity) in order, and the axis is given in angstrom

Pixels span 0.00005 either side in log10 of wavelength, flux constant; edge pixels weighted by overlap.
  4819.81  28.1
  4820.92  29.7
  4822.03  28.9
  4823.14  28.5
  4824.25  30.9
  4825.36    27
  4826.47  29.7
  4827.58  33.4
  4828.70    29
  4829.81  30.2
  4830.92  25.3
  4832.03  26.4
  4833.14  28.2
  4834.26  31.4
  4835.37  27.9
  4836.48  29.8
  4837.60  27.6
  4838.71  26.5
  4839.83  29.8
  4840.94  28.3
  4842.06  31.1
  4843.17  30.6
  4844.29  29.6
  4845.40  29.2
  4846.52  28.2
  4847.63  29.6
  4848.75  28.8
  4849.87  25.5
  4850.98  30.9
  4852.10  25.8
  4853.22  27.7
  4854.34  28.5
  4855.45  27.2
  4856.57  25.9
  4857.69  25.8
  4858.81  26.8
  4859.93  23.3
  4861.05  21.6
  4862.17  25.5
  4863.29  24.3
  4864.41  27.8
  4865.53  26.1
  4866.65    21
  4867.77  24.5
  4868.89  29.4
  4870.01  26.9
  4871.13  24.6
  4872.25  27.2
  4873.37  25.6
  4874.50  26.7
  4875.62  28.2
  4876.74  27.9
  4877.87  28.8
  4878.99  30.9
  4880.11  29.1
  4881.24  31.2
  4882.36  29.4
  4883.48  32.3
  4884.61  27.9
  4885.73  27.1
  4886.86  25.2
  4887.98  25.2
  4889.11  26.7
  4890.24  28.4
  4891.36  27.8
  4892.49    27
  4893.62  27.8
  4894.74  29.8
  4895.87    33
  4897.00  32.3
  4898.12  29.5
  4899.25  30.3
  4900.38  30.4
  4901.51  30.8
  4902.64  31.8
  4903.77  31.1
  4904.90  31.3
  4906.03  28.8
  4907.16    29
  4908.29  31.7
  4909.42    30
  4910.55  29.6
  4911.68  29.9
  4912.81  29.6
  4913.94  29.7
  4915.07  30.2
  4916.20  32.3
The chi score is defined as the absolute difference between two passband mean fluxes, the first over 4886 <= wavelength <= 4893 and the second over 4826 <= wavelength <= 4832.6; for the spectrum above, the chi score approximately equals 2.3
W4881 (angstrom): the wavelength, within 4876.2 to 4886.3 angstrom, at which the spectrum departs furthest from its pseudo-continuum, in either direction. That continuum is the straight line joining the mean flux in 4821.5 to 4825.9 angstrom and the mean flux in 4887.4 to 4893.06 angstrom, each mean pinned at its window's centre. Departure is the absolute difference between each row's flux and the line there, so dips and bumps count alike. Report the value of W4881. 4883.48 angstrom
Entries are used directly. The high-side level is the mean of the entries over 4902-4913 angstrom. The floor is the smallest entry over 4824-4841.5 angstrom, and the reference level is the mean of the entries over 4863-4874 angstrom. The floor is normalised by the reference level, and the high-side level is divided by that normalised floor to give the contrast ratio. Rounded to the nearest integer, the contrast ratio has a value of 31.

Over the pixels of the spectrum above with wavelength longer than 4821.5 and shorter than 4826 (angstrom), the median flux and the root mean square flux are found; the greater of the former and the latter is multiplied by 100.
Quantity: 2886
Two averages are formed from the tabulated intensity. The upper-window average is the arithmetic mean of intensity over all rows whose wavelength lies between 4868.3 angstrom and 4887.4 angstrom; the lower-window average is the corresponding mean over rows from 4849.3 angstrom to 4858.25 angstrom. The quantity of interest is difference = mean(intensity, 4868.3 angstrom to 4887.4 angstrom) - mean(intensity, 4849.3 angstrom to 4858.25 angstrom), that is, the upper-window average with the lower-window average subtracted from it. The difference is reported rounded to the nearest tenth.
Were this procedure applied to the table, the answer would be 1.0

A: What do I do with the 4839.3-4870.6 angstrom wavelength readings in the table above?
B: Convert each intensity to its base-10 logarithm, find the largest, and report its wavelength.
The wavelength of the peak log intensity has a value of 4842.06 angstrom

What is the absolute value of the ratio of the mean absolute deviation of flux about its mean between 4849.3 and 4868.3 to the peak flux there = 0.056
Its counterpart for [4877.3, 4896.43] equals 0.054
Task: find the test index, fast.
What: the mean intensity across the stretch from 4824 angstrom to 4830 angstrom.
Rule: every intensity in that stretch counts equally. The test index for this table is 30.0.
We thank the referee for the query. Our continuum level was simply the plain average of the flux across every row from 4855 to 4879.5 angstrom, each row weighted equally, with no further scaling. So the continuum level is 26.2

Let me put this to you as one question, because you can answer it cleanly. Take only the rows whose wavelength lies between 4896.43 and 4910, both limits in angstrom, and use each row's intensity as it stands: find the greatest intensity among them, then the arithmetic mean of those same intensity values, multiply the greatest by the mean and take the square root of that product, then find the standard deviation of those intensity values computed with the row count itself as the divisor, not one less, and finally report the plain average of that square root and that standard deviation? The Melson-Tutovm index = 16.25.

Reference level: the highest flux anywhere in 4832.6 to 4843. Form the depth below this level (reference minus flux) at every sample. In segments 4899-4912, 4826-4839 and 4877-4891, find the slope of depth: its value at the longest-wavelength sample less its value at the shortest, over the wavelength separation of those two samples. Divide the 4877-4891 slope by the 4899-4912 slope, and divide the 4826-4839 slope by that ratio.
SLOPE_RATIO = 0.260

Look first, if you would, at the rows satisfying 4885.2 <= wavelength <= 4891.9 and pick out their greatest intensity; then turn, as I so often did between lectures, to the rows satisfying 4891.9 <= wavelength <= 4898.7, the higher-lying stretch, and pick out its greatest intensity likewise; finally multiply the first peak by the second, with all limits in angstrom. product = 937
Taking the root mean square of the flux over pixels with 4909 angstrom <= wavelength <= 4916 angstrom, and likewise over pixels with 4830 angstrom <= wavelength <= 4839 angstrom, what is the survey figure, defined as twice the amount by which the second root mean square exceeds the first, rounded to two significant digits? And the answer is -3.8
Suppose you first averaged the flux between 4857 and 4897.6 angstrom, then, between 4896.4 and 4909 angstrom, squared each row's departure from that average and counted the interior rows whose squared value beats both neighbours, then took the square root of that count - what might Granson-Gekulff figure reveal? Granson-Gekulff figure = 1.41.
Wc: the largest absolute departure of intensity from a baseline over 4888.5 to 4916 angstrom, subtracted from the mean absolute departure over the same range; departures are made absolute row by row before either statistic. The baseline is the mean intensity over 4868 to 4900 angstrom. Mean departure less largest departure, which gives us -2.8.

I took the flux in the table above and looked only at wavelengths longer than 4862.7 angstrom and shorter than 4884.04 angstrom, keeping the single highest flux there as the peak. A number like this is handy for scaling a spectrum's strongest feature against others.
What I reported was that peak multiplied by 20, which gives 646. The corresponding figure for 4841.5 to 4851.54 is 622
